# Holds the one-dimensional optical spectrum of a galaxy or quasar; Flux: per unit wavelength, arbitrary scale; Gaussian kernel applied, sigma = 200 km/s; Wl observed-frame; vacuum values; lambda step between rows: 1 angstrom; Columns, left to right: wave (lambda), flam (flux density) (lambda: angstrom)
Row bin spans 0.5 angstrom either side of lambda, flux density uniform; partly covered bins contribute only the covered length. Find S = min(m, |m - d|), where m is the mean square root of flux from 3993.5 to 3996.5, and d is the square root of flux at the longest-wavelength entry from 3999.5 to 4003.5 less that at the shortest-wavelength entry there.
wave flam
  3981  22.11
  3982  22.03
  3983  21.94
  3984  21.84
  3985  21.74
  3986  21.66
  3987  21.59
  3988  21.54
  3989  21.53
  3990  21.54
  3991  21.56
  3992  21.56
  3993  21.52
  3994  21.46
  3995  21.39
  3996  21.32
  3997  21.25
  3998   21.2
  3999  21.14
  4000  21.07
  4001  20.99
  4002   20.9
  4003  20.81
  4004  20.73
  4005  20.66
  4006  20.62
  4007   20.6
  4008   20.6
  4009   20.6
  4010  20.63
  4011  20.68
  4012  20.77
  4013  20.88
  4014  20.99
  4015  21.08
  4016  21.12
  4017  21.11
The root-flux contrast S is 4.62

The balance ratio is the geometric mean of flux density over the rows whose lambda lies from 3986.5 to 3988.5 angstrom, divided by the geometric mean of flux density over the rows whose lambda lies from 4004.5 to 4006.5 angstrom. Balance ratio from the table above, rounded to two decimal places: 1.04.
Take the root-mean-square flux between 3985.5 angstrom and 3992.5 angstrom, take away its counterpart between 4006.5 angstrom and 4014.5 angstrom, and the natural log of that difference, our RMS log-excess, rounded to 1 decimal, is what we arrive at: -0.2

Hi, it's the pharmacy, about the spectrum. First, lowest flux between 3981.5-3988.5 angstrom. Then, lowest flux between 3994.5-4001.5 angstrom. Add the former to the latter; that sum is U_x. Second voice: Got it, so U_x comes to 42.5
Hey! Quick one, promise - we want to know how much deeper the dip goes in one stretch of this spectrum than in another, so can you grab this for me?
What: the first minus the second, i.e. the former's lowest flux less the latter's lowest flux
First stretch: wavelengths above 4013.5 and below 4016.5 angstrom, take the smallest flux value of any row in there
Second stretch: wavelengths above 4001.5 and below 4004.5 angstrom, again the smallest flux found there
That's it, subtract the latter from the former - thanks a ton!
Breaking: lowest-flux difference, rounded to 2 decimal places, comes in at 0.26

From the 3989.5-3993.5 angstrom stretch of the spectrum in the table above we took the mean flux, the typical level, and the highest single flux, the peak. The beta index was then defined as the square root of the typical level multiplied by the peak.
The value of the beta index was 21.6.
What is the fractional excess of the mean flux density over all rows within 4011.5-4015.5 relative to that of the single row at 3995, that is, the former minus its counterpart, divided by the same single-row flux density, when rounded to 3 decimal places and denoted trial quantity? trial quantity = -0.022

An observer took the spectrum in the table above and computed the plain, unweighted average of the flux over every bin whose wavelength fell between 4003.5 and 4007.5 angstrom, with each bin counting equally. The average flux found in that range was 20.7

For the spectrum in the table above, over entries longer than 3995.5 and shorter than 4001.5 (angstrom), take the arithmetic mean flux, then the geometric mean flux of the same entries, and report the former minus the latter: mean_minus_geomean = 0.0003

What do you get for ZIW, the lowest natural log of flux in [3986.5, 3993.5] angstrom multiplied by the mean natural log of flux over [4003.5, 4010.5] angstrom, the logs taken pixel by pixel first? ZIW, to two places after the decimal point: 9.29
